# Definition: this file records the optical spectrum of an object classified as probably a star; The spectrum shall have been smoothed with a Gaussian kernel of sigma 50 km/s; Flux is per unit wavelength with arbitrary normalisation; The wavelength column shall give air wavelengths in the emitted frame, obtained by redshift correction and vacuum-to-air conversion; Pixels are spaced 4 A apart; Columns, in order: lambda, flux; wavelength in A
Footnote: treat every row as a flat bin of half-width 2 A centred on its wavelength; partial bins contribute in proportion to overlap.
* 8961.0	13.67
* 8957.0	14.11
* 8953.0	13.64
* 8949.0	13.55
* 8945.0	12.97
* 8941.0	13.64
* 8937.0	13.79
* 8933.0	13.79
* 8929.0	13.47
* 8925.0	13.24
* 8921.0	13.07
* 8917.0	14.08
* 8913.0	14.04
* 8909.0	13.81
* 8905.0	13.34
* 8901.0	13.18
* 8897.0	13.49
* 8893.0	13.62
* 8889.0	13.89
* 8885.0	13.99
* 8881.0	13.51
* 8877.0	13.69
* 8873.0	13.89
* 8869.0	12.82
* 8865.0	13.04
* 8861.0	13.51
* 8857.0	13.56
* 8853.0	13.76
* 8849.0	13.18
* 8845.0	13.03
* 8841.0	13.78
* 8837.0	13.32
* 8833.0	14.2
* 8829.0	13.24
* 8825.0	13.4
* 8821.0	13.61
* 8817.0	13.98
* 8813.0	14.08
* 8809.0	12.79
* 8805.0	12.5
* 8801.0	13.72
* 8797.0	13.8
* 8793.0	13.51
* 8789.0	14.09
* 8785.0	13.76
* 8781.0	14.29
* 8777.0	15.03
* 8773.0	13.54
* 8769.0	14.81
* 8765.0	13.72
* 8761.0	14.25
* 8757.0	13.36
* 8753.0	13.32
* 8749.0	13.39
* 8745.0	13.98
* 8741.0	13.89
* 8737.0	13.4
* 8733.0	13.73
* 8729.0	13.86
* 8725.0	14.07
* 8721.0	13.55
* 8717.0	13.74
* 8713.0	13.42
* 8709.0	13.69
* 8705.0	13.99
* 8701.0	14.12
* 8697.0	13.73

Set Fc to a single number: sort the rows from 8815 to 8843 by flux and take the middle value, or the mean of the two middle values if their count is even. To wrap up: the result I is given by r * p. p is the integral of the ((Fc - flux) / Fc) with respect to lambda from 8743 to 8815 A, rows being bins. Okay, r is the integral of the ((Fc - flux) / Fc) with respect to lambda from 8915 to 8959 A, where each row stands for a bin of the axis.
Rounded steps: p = -0.9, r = 0.11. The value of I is -0.1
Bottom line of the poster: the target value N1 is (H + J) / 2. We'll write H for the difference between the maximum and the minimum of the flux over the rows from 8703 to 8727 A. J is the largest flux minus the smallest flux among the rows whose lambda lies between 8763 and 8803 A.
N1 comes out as 1.1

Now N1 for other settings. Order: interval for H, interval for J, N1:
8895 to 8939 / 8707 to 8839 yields 1.8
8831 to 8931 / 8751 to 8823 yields 2.0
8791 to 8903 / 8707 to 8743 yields 1.2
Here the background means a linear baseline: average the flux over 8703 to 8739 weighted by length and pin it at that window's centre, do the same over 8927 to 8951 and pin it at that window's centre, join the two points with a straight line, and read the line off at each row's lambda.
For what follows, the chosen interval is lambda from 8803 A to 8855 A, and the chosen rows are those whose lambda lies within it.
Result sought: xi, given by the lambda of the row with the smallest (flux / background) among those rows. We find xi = 8805.0 A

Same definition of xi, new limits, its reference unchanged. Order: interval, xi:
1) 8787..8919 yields 8805.0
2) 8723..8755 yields 8753.0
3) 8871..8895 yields 8881.0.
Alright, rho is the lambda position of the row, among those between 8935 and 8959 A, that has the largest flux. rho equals 8957.0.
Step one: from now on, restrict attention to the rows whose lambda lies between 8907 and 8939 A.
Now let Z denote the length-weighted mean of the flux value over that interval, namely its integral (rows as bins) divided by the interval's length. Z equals 13.7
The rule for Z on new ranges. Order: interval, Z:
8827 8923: 13.5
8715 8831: 13.7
